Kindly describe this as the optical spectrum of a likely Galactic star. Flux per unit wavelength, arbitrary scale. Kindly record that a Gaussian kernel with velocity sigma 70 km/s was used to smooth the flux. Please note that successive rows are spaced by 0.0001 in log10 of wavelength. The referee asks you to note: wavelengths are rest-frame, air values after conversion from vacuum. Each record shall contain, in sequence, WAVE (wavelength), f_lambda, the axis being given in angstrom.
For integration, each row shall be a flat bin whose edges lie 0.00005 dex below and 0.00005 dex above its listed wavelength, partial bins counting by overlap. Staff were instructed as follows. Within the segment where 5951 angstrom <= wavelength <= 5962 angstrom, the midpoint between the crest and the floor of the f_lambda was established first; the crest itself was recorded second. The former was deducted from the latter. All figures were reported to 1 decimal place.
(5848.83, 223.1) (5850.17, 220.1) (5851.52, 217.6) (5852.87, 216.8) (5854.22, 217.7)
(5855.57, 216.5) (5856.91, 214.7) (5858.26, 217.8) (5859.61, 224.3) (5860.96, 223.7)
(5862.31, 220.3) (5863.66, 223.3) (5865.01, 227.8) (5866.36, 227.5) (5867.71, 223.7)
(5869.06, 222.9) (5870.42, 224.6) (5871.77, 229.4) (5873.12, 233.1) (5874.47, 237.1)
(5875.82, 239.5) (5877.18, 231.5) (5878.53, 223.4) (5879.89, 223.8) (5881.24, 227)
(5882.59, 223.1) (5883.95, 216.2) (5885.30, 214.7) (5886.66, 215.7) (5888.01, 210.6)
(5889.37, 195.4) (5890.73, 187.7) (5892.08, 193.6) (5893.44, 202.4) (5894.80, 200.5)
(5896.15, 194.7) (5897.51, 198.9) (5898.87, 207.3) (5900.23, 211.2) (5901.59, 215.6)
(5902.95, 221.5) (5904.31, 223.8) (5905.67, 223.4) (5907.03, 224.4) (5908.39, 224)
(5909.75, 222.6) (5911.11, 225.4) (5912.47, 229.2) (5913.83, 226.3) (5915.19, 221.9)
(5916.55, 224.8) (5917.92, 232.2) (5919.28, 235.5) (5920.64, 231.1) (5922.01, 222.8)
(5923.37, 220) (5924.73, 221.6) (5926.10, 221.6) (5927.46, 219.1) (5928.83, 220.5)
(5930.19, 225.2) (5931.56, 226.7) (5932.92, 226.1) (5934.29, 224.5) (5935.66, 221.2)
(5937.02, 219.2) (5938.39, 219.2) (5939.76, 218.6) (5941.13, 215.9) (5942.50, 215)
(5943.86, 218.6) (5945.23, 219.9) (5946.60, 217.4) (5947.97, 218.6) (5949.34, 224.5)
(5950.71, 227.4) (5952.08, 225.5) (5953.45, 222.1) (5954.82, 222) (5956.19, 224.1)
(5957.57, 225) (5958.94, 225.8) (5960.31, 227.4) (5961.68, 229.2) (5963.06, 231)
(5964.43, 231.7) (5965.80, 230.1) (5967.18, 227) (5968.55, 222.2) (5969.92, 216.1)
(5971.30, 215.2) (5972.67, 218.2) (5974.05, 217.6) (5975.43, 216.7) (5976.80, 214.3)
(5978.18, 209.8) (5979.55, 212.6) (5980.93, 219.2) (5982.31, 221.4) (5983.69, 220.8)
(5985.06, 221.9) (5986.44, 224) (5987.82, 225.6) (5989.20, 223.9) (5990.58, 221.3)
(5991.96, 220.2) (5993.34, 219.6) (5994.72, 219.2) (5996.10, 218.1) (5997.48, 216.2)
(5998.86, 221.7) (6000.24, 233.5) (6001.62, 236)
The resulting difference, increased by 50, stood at 53.6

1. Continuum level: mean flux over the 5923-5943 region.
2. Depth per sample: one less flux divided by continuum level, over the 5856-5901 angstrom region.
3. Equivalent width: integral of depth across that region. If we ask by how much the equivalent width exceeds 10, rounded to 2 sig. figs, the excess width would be -9.2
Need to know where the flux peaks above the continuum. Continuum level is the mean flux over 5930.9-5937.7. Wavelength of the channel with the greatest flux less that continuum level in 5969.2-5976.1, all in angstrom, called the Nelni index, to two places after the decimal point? 5972.67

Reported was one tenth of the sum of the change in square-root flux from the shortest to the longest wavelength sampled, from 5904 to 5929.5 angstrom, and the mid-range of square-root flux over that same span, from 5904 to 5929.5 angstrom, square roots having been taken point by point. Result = 1.50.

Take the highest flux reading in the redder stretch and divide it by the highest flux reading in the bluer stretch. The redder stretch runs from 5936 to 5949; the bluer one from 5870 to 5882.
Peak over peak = 0.92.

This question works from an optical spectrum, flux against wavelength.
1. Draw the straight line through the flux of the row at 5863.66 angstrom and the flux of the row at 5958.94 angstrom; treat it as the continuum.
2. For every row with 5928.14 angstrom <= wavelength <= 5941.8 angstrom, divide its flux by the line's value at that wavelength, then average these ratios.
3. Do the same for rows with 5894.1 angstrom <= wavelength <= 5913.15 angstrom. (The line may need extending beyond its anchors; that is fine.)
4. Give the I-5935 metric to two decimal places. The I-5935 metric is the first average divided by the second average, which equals 1.02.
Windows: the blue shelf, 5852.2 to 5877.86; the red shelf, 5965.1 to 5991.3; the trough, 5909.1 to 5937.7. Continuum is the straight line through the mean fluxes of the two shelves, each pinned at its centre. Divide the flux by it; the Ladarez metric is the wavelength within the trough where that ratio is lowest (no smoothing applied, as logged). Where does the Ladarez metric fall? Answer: 5927.46 angstrom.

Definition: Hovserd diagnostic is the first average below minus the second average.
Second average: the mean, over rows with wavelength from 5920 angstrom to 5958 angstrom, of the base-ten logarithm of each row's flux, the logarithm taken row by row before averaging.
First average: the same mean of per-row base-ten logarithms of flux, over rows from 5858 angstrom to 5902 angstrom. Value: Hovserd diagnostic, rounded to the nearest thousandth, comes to -0.010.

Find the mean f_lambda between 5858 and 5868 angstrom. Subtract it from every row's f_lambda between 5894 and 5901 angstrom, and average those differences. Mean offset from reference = -21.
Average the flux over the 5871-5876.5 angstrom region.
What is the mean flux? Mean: 234.8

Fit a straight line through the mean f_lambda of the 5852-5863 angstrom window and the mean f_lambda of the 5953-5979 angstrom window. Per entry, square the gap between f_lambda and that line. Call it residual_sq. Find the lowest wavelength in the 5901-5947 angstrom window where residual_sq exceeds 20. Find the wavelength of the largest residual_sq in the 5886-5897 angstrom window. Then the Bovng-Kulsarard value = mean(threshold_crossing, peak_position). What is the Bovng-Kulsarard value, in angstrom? 5896.2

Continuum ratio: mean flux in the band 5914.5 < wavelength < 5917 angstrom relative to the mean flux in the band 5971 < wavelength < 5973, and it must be 1.03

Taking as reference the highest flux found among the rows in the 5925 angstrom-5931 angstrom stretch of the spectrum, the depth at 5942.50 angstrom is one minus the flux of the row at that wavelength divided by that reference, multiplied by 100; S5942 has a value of 4.5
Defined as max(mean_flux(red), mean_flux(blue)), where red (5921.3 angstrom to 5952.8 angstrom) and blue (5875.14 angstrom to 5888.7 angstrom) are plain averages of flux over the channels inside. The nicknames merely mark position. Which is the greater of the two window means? 223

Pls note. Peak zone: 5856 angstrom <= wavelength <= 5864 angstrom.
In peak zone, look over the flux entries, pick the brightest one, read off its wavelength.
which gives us 5859.61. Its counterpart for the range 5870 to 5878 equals 5875.82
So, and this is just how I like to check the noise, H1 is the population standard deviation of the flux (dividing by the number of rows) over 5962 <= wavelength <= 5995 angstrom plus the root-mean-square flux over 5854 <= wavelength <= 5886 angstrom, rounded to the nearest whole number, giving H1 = 230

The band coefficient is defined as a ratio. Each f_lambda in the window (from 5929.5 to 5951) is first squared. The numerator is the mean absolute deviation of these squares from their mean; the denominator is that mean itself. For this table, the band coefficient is 0.031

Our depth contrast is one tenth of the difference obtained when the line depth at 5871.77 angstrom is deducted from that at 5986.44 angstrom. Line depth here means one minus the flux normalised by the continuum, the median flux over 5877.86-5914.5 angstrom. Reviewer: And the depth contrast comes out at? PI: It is 0.0025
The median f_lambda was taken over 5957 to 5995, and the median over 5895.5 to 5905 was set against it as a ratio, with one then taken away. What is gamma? -0.05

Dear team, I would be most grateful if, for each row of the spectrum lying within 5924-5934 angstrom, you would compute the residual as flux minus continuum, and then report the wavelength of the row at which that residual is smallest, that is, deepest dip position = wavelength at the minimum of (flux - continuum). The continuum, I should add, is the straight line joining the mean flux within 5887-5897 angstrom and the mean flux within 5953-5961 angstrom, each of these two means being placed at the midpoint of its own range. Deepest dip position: 5927.46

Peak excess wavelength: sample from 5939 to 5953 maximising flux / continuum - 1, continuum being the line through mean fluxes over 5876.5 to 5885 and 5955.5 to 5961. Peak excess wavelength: 5950.71 angstrom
